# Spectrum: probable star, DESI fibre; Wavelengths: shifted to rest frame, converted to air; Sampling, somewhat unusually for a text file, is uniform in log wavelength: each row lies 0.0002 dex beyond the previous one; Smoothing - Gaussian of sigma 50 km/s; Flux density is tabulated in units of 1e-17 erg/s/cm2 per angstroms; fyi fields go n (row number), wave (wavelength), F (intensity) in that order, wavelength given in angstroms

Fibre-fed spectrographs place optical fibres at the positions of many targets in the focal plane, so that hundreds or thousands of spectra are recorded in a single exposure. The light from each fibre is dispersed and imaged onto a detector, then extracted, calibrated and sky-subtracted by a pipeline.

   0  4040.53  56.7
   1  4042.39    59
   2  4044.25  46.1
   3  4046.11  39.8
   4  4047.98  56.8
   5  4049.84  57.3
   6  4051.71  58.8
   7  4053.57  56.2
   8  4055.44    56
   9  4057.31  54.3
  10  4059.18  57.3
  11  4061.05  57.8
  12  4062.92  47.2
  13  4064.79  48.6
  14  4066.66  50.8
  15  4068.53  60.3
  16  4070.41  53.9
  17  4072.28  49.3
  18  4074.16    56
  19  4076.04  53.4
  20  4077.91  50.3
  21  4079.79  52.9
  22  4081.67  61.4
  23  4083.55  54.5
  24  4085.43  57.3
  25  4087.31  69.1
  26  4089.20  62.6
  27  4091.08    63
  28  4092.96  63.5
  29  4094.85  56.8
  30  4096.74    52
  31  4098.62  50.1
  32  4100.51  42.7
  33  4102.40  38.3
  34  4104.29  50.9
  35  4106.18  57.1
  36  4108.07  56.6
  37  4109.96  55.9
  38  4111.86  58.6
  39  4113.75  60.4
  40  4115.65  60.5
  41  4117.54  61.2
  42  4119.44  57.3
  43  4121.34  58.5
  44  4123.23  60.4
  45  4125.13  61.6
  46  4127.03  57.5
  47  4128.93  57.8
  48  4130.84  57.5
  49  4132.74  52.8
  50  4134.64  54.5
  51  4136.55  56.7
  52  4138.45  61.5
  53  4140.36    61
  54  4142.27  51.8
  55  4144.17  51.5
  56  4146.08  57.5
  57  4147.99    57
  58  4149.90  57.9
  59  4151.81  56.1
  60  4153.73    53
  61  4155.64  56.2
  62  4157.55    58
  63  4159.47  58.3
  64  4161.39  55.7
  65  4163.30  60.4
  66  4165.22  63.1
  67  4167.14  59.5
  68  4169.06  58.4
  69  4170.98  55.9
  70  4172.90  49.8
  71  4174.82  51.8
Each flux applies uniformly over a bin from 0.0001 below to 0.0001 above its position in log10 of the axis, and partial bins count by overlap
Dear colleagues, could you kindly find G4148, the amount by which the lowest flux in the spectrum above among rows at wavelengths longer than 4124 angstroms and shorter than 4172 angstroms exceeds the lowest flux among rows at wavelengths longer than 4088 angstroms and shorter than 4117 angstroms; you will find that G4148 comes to 13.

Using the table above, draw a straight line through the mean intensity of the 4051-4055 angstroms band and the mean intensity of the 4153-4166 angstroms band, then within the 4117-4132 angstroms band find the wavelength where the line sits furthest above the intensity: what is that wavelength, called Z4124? 4119.44 angstroms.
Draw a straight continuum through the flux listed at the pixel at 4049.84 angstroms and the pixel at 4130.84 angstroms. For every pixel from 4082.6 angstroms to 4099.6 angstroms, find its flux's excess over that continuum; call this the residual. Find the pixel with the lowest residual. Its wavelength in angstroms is 4098.62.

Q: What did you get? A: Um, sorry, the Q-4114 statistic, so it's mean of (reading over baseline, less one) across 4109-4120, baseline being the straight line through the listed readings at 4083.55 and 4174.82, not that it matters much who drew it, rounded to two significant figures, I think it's 0.10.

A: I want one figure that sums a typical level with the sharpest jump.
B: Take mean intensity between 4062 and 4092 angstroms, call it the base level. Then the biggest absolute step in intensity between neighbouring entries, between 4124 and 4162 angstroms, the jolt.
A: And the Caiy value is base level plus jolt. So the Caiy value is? 64.9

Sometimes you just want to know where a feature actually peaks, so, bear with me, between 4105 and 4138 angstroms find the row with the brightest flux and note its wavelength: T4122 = 4125.13 angstroms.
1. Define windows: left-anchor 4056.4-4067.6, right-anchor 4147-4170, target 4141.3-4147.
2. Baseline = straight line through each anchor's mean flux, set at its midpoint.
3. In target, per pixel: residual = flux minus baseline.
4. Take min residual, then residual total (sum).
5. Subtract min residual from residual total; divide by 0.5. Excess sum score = -10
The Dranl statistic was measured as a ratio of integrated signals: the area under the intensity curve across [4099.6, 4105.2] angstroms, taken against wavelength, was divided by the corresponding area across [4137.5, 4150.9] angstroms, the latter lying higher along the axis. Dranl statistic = 0.3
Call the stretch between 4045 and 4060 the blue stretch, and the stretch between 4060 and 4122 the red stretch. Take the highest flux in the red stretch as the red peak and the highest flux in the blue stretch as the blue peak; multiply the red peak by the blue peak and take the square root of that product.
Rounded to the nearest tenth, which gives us 63.7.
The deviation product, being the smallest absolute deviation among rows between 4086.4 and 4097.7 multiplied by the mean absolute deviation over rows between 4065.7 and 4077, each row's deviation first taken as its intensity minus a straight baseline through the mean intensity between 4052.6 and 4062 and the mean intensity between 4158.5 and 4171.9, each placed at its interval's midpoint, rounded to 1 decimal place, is 1.4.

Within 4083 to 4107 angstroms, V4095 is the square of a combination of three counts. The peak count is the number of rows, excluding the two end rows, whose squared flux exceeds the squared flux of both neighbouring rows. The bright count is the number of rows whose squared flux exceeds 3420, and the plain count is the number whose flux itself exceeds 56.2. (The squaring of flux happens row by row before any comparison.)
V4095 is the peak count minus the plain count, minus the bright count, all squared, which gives 81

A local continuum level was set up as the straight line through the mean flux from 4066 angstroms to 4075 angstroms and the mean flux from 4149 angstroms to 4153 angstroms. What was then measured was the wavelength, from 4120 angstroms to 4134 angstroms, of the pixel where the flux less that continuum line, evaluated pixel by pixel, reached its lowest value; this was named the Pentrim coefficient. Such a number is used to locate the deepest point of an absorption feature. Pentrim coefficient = 4132.74 angstroms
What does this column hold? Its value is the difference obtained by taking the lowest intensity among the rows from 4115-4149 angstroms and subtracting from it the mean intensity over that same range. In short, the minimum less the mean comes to -6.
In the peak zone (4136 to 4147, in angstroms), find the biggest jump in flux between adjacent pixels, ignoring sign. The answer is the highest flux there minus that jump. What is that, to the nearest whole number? 52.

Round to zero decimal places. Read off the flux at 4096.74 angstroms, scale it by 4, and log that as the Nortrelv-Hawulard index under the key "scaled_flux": 208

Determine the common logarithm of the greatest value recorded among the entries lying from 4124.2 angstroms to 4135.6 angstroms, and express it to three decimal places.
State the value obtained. 1.790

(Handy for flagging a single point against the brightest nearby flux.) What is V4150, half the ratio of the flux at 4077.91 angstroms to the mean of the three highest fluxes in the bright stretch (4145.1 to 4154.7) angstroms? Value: 0.438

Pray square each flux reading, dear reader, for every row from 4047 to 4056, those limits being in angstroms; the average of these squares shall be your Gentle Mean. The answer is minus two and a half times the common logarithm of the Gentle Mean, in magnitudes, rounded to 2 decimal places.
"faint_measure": -8.78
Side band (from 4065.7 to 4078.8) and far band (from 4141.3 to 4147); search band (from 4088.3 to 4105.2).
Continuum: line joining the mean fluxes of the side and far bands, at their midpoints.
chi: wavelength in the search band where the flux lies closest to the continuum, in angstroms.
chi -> 4096.74 angstroms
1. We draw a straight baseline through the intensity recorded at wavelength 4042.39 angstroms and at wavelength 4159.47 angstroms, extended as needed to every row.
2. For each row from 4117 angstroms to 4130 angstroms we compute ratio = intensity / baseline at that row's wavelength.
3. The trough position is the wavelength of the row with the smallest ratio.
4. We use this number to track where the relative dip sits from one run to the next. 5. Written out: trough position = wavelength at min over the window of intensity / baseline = 4119.44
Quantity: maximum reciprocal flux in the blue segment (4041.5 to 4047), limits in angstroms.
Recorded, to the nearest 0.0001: 0.0251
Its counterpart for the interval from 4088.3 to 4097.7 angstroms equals 0.0192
